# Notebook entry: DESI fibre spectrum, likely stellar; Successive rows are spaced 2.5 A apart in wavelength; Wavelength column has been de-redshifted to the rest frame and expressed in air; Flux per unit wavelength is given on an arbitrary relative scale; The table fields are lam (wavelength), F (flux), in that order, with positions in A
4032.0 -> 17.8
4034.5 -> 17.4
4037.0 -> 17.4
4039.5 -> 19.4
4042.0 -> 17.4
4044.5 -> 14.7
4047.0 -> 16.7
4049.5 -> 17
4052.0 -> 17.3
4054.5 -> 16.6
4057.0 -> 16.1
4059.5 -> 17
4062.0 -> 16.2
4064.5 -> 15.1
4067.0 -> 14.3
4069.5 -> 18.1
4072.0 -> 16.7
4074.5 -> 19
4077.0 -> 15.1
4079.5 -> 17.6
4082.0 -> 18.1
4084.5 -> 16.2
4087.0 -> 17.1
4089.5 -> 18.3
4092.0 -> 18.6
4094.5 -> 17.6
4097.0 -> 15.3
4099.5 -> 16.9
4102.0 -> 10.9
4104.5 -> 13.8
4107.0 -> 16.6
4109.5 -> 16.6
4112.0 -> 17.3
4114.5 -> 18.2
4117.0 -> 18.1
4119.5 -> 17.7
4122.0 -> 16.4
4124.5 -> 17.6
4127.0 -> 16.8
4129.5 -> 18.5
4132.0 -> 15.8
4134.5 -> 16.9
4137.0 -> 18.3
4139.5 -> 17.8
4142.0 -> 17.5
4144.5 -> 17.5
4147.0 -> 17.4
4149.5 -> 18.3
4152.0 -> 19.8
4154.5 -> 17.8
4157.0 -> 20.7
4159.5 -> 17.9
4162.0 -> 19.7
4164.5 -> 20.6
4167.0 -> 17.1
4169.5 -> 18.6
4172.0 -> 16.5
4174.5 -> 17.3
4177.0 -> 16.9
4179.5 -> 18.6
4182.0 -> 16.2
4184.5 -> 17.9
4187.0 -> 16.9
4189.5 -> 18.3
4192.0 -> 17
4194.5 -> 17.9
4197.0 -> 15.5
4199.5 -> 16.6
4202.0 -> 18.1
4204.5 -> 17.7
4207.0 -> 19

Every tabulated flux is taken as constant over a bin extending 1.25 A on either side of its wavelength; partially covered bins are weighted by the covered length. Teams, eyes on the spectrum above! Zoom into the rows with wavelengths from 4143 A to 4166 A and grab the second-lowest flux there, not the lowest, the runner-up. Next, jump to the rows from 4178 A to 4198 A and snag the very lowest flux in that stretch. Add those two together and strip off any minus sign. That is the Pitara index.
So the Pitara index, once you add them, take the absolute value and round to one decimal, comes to 33.0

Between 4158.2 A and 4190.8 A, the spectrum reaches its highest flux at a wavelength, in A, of 4164.5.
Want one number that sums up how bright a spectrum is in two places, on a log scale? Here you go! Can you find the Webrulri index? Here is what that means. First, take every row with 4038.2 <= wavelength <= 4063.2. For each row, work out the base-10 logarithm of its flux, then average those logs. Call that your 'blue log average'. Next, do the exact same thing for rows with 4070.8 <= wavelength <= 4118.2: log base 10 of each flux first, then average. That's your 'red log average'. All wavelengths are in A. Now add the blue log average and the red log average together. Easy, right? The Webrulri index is 2.45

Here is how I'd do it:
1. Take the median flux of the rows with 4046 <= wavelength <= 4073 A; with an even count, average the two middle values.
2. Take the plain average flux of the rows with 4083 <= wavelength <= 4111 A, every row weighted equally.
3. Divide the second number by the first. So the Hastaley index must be 0.97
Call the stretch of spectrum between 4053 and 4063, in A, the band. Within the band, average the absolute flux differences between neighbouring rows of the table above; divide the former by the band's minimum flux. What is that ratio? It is 0.046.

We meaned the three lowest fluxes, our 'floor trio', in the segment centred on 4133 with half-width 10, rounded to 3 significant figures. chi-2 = 16.5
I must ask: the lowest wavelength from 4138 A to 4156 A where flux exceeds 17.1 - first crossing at 4139.5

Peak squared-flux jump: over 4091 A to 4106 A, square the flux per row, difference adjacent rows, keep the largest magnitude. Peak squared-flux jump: 167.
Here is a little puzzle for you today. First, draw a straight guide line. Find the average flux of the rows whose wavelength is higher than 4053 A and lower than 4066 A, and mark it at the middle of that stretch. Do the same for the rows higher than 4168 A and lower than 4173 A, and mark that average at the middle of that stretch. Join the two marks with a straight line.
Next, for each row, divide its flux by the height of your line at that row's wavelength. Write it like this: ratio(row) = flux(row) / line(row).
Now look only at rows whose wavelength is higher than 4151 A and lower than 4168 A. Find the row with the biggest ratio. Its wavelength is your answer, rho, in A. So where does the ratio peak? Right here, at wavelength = 4157.0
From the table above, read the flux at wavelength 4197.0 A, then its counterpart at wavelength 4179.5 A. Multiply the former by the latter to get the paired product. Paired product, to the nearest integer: 288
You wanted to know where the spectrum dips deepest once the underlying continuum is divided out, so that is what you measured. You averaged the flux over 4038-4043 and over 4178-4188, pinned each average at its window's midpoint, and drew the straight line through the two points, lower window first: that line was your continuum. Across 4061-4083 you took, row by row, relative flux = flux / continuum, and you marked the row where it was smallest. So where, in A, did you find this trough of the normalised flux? 4067.0 A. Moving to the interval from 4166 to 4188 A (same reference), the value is 4182.0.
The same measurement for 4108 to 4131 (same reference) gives 4122.0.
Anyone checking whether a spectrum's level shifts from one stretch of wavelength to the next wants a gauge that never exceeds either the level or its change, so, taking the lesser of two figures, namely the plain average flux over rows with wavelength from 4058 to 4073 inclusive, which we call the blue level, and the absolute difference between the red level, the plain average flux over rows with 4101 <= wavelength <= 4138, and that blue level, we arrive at 0.4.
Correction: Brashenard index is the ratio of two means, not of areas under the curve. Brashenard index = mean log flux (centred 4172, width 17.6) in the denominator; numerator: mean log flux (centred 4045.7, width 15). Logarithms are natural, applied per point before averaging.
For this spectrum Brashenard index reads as 0.98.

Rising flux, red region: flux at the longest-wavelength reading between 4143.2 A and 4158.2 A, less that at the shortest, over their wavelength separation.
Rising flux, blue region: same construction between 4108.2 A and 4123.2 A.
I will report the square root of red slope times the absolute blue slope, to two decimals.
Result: 0.06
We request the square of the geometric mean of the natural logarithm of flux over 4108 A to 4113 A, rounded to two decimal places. 8.01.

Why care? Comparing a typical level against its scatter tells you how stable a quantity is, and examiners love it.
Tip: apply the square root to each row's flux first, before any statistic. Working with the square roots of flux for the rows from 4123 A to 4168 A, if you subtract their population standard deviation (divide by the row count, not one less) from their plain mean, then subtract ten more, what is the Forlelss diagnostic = -5.90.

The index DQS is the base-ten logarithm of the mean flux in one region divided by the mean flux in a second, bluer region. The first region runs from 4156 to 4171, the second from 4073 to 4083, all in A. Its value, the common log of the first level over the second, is 0.039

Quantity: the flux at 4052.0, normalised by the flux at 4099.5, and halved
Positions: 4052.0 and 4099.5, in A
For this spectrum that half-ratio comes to 0.51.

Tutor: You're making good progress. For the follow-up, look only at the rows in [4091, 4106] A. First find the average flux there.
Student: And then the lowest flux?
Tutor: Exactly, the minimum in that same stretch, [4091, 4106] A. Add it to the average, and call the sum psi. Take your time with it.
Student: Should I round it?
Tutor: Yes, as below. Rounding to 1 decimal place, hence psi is 26.4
